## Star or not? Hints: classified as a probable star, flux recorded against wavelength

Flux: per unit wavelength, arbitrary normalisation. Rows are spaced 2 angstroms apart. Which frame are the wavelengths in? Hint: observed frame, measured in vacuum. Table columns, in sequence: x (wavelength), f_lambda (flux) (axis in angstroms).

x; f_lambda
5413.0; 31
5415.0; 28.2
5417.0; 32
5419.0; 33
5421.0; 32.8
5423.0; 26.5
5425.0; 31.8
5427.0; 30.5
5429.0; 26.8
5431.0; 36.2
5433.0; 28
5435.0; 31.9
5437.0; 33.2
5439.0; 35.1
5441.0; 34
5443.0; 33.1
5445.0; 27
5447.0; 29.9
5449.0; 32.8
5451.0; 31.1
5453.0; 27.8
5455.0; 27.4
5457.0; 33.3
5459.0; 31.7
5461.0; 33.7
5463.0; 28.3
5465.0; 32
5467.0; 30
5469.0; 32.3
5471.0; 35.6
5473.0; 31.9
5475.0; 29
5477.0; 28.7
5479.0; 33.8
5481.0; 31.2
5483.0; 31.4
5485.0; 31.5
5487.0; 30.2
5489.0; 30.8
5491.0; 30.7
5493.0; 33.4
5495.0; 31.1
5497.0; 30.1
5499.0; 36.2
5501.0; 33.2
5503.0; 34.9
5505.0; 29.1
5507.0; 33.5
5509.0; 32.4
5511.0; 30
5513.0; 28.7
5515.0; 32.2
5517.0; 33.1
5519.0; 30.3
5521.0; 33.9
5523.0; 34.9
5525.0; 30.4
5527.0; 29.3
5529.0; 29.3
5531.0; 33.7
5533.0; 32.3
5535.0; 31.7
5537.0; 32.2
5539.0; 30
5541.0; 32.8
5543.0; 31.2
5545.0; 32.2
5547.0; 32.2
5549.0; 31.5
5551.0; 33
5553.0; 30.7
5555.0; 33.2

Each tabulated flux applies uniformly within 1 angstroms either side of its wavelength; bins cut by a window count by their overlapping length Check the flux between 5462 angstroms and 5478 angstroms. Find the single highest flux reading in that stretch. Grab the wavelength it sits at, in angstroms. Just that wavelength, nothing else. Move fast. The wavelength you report 5471.0 angstroms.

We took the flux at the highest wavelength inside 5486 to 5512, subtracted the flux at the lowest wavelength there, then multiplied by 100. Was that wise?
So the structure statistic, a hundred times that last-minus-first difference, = -20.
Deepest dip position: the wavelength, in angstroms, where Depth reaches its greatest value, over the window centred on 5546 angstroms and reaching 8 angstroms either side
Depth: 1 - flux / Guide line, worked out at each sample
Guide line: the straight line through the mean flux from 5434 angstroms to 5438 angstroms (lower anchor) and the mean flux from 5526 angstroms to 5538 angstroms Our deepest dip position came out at 5539.0 angstroms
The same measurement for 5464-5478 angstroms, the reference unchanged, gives 5477.0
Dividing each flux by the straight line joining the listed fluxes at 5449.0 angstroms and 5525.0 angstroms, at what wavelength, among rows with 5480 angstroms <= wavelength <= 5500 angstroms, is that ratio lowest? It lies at 5487.0 angstroms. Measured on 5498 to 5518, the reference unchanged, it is 5513.0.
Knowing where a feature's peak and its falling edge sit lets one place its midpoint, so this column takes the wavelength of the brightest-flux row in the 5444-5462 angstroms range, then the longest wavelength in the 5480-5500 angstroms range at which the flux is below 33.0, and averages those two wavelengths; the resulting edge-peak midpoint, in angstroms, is 5479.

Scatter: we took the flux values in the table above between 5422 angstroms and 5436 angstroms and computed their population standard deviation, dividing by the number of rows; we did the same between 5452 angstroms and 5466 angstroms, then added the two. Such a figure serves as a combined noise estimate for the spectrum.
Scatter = 5.7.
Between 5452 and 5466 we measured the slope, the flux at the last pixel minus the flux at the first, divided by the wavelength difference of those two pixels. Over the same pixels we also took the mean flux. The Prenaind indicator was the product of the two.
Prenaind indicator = 11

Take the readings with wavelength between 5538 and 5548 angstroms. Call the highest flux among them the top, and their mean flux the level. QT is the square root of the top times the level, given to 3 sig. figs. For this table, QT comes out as 32.2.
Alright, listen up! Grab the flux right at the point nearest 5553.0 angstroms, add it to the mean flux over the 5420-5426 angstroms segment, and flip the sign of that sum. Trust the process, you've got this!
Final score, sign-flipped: -61.1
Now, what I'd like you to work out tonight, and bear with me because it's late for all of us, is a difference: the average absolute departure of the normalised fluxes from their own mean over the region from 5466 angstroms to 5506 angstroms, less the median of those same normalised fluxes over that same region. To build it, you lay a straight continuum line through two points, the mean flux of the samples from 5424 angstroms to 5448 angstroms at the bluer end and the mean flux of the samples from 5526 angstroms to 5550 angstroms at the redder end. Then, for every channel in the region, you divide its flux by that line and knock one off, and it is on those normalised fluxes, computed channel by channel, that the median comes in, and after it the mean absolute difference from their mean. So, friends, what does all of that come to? 0.061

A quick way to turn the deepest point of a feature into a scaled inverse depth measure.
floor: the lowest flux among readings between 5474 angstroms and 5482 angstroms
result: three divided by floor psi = 0.1045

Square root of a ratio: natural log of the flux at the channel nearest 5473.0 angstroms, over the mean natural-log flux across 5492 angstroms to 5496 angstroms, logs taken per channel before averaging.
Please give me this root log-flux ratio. 1.00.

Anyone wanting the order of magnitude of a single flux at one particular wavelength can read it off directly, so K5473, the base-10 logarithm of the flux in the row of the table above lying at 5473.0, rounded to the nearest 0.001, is 1.504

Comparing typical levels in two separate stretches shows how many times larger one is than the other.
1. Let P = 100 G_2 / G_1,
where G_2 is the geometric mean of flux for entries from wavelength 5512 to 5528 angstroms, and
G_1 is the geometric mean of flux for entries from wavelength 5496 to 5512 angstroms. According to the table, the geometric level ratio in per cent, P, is 97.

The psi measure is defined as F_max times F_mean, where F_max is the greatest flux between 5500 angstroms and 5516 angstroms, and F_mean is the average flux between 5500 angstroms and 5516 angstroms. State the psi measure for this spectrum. 1108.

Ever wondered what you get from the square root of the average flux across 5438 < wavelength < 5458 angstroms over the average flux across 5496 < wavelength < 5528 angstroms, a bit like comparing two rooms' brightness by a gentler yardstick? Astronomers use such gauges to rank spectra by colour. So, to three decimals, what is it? 0.986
